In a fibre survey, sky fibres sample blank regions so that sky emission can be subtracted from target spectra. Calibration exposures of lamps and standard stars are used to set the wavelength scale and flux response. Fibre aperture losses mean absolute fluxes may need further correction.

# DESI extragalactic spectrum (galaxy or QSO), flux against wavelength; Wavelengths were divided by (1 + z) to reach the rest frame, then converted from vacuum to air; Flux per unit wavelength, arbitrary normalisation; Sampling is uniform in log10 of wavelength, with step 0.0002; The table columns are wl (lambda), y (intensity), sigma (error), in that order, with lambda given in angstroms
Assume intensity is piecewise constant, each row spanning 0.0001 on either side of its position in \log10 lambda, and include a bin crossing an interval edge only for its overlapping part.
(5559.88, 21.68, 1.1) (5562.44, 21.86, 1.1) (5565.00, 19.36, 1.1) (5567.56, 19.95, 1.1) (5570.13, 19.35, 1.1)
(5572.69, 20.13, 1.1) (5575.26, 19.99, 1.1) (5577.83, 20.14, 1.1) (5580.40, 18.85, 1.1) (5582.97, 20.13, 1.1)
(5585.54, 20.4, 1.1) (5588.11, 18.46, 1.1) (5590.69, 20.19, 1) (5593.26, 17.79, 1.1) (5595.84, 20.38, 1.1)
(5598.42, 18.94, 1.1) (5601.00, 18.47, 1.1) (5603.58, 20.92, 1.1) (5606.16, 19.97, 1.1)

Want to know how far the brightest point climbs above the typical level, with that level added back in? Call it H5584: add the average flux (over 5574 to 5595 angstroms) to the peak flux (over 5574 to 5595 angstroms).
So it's 39.9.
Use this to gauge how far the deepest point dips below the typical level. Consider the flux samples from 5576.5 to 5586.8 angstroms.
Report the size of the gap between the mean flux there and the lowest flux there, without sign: 1.0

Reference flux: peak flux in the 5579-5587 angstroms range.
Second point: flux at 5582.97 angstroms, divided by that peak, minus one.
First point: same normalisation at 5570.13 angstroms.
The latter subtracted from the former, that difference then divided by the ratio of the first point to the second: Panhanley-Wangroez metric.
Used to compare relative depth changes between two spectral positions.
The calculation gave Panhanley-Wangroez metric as 0.0098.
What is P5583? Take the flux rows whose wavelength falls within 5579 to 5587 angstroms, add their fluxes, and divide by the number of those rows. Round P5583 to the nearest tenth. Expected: 19.8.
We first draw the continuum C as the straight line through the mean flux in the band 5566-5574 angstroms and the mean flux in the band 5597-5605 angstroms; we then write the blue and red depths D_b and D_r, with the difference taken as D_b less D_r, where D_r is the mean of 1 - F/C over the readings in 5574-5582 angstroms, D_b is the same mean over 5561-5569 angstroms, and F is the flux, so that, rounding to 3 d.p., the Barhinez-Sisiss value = -0.029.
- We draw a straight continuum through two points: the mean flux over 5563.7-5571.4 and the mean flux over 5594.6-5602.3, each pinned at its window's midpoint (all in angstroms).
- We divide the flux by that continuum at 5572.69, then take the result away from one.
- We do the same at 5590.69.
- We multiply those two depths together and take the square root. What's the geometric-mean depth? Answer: 0.038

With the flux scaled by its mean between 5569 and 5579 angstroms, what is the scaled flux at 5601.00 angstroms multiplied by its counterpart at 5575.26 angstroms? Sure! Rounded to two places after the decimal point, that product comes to 0.93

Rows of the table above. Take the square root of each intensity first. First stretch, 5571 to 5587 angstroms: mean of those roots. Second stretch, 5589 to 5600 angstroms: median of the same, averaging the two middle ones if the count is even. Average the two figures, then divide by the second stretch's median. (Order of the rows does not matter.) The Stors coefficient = 1.00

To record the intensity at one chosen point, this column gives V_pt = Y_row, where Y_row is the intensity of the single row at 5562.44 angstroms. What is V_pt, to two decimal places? 21.86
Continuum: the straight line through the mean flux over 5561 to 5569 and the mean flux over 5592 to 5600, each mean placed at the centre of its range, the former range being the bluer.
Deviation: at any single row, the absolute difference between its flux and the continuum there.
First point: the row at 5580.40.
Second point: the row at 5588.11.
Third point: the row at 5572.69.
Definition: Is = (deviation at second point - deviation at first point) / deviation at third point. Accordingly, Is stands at 1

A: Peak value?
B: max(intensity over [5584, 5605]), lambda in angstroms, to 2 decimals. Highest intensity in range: 20.92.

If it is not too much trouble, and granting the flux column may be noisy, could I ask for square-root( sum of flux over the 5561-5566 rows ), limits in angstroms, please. 6.42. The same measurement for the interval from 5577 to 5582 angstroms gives 6.24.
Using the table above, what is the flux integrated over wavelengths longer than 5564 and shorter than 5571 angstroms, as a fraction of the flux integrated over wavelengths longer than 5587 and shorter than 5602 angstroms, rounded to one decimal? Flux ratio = 0.5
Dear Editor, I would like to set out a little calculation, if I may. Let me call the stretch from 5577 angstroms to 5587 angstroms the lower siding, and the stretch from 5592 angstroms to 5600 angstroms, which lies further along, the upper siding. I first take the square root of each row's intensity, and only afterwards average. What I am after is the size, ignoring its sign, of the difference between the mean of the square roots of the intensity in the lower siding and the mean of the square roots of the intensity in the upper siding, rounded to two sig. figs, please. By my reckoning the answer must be 0.10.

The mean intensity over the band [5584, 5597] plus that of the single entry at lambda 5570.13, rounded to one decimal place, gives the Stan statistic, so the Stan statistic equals 38.8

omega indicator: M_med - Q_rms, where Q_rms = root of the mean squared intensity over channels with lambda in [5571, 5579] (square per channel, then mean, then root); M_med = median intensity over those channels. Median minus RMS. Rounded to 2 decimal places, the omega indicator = 0.04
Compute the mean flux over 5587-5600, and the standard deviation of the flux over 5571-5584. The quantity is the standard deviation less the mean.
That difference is -18.6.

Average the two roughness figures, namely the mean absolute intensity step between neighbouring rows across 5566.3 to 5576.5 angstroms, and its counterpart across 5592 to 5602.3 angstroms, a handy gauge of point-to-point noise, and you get 1.00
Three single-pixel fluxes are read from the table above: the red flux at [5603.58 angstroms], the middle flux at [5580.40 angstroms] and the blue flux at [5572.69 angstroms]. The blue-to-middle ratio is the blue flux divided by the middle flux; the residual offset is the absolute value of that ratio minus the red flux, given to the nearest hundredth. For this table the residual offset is 19.85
